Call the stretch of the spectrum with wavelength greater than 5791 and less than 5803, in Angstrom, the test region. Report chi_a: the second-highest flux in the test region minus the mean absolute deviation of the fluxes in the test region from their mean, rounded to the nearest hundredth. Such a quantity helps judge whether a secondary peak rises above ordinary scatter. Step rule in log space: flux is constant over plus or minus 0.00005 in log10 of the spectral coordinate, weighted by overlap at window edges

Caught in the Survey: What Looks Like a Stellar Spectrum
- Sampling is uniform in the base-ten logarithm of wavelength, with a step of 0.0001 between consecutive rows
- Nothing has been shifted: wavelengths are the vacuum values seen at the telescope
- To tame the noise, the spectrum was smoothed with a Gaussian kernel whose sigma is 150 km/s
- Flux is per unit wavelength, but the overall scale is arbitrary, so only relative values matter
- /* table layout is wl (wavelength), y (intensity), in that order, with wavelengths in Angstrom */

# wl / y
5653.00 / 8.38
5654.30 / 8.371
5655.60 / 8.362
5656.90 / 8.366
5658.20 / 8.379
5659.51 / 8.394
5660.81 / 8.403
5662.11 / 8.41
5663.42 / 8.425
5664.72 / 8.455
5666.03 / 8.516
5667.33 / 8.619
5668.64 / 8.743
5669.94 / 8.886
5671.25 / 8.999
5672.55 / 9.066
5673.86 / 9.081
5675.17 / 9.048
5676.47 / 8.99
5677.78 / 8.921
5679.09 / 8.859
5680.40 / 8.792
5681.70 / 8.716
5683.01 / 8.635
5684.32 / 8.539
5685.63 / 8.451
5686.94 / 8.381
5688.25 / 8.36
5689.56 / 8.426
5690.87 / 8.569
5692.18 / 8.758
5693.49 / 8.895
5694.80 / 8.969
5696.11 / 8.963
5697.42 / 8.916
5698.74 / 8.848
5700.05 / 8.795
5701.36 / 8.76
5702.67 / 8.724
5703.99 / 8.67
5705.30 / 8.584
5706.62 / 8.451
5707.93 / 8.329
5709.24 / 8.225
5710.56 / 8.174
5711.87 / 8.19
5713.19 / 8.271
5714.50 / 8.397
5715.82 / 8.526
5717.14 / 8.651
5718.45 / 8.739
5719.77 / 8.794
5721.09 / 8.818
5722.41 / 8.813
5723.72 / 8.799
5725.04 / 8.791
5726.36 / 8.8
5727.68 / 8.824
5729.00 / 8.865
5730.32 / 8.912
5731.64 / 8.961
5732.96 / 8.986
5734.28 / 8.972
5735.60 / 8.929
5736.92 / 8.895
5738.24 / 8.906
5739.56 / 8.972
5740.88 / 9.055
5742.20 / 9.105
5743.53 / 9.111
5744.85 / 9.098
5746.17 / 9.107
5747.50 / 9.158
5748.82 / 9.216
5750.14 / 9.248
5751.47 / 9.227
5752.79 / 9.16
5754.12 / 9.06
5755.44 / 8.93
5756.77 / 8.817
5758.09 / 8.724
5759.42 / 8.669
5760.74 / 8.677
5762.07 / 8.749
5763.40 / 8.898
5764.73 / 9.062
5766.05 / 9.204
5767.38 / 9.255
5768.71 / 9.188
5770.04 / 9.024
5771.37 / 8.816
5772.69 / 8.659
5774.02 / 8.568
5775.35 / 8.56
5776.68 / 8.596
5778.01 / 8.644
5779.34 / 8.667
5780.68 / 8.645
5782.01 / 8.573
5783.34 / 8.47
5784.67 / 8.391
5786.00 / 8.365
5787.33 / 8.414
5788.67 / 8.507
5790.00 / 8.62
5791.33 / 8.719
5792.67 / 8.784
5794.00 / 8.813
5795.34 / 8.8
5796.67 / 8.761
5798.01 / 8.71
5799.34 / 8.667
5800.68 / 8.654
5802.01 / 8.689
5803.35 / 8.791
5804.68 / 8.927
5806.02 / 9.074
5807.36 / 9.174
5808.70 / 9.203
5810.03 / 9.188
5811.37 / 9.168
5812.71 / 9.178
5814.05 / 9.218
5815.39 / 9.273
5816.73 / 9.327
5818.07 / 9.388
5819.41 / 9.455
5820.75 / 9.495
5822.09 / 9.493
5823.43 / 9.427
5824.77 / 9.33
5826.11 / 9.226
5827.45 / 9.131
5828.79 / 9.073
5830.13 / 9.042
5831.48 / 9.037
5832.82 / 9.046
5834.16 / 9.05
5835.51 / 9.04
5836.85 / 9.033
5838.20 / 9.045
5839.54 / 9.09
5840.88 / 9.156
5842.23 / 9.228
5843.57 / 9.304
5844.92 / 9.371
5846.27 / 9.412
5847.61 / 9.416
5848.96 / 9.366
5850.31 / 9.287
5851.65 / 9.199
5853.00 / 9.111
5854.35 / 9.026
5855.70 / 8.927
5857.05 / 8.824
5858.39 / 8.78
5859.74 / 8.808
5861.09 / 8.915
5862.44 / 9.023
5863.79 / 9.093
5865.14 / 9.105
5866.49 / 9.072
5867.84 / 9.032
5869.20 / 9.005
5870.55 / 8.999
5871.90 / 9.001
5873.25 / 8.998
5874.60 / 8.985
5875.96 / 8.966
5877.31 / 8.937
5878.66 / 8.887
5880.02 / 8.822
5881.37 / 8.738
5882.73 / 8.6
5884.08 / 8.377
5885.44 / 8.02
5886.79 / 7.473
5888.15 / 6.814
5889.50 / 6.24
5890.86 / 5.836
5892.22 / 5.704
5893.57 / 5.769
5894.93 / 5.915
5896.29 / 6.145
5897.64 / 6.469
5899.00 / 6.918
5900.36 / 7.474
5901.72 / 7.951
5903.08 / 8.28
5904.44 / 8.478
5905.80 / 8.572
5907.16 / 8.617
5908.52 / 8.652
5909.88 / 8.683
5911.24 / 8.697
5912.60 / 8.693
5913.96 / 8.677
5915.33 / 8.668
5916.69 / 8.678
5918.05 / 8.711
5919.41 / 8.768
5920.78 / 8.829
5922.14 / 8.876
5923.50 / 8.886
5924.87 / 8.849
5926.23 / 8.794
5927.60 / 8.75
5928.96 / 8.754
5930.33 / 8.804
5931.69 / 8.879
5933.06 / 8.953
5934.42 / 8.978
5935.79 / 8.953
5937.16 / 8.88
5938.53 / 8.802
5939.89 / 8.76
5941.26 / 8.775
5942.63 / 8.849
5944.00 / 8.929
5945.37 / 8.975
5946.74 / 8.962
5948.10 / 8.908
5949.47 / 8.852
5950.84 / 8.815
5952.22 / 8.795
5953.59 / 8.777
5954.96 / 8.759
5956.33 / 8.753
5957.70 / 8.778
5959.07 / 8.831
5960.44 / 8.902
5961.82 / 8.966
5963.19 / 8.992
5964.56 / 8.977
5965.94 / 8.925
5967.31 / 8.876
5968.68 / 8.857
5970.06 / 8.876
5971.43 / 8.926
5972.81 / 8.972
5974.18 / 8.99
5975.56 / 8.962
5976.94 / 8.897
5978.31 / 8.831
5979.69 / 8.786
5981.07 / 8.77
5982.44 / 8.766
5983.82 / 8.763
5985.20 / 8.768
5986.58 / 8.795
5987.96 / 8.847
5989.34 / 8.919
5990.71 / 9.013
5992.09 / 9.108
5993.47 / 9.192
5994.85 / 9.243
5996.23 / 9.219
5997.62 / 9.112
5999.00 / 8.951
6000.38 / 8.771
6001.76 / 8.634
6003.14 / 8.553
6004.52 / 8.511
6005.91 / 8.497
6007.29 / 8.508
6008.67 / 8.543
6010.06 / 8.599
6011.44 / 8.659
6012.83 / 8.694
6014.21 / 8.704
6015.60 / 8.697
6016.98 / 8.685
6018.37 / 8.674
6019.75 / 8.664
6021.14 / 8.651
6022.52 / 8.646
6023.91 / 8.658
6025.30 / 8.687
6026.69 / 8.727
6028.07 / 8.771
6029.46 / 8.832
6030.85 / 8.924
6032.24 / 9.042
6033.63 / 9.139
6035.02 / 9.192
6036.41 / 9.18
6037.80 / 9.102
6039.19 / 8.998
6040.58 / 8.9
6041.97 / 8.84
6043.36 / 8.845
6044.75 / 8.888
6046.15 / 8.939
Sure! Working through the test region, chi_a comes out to 8.75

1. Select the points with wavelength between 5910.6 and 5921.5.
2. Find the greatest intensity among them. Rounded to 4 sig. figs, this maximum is 8.829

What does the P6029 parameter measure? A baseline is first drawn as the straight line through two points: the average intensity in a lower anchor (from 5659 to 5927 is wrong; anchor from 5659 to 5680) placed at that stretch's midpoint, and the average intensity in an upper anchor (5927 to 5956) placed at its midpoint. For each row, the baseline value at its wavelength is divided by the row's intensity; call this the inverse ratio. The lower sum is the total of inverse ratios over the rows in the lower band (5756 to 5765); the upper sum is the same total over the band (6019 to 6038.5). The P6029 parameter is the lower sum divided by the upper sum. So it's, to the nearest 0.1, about 0.5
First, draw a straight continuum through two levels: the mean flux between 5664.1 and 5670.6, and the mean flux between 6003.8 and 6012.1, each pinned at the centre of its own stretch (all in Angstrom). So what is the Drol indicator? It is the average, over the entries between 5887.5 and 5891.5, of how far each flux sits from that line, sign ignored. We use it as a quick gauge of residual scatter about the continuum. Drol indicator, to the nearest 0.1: 2.3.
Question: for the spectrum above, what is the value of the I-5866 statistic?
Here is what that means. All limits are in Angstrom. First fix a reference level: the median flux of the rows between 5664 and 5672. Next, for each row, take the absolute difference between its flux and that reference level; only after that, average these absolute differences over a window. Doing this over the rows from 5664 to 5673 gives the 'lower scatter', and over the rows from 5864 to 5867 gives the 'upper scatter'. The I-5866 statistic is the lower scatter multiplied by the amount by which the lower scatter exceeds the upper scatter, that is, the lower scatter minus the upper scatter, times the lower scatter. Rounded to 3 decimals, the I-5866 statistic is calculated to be -0.042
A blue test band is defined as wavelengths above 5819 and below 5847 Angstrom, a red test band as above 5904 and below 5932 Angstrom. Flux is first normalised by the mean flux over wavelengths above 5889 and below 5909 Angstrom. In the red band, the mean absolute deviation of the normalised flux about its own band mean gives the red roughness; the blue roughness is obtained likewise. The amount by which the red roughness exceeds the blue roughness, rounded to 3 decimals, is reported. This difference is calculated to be -0.009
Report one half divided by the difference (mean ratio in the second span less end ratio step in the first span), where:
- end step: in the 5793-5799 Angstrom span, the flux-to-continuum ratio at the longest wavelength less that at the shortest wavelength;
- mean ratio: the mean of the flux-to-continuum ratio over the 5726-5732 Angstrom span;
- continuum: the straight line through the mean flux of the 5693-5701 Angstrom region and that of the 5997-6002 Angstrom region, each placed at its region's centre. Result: 0.496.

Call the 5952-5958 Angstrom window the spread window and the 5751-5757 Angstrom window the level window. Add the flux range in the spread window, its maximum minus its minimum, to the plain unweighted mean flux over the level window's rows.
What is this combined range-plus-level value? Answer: 9.1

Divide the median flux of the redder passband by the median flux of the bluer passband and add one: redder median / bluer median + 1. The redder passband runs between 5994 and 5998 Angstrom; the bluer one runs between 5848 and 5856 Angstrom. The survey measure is 2.01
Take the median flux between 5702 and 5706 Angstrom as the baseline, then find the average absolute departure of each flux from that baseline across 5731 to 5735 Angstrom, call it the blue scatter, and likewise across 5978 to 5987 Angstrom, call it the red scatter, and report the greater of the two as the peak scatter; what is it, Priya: 0.30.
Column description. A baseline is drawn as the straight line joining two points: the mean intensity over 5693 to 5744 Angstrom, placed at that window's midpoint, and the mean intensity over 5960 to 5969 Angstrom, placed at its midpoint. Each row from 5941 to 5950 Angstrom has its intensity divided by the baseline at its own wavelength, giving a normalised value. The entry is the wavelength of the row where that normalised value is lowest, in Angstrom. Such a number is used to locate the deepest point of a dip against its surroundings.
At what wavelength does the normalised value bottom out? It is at 5941.26 Angstrom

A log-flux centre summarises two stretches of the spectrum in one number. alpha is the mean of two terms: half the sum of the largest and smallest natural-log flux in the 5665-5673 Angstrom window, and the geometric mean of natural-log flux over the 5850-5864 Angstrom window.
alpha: 2.19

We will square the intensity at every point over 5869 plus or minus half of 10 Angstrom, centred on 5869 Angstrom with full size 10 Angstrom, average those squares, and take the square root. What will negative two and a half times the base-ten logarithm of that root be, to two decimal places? -2.39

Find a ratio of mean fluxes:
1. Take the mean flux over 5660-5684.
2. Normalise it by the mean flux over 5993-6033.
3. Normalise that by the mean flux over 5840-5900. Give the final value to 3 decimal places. 0.119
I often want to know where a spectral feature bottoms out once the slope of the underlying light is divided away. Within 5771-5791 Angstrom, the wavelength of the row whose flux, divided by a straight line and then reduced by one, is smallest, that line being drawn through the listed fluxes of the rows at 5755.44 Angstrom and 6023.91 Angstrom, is 5786.00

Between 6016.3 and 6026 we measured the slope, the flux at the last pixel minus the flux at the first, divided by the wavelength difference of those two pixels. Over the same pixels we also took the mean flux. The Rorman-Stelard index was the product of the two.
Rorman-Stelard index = 0.00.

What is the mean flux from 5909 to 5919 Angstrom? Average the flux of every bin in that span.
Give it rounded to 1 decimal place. 8.7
